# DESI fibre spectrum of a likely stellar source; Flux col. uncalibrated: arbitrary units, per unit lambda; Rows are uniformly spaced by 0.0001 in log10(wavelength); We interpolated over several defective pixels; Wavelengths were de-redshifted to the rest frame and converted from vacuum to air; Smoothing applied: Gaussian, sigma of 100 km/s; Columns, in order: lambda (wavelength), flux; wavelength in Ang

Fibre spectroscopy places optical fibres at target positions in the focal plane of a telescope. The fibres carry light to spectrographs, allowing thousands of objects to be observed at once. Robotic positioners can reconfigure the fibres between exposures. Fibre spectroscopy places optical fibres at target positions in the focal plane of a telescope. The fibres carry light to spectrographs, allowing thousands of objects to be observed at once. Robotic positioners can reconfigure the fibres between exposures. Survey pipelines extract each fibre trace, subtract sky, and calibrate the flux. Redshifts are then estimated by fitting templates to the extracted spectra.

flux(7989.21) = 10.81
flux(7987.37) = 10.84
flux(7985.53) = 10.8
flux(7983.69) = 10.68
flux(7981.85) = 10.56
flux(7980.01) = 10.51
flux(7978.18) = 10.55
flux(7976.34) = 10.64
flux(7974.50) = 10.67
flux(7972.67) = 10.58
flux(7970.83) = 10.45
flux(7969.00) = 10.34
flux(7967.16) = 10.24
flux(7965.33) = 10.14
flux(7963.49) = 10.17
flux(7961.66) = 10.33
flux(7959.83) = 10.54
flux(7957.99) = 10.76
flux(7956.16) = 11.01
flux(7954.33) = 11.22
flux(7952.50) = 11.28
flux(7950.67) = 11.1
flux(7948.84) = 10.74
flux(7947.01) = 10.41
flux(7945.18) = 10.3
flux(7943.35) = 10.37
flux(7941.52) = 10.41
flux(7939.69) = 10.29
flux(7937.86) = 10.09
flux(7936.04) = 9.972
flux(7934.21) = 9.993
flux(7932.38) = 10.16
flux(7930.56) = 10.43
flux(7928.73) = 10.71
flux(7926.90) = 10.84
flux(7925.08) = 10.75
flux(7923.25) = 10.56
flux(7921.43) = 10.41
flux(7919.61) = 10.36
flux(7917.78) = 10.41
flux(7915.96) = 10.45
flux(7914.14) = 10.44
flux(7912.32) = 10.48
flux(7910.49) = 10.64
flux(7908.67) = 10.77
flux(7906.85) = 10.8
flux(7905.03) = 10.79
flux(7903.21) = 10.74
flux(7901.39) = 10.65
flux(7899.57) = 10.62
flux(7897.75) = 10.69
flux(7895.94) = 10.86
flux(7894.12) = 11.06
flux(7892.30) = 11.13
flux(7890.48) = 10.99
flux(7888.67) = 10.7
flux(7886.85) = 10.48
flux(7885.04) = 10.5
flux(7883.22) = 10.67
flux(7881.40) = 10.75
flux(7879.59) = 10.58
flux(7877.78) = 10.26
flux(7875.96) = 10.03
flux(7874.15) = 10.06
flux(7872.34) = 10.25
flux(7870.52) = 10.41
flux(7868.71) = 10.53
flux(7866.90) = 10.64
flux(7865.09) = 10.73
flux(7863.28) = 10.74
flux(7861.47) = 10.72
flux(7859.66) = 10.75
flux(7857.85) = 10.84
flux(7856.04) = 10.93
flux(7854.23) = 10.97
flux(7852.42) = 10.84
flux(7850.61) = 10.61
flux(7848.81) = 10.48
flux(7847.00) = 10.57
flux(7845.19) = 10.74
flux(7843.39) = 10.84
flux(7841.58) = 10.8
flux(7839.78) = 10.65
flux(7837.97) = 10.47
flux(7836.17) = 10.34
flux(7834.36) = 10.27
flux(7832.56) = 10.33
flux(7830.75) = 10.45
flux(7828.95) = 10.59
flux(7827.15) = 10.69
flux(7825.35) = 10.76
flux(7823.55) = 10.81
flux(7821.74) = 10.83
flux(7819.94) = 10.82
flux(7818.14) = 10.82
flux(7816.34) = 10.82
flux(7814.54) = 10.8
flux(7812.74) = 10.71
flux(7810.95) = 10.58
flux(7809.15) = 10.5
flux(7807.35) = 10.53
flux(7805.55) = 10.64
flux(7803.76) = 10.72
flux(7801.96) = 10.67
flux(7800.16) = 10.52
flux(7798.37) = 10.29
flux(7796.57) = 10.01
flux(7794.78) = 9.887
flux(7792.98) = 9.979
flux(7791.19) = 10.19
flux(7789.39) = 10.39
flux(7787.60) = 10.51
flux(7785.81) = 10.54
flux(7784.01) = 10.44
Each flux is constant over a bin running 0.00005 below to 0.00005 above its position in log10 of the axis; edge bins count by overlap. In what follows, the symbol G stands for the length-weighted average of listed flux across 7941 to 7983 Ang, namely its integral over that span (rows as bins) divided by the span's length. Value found 10.6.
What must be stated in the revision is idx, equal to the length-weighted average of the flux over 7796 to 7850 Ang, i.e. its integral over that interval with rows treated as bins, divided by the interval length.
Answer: 10.6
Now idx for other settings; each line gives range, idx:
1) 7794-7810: 10.4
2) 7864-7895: 10.6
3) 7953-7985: 10.6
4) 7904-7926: 10.6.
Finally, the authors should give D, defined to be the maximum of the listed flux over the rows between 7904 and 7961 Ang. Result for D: 11.28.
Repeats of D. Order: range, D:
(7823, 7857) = 10.97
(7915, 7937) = 10.84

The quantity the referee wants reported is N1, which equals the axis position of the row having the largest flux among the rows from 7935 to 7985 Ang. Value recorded 7952.50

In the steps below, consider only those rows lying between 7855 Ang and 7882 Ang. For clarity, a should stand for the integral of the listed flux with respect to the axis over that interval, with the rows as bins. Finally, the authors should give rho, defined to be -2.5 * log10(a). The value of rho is -6.14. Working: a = 285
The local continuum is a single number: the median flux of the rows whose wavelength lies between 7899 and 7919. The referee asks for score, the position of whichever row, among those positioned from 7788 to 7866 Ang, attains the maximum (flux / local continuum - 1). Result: 7854.23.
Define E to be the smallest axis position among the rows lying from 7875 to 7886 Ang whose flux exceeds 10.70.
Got 7881.40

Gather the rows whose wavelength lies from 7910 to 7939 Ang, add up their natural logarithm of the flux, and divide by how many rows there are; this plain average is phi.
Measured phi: 2.343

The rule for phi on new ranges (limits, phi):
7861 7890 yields 2.351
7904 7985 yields 2.354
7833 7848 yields 2.359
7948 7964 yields 2.378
